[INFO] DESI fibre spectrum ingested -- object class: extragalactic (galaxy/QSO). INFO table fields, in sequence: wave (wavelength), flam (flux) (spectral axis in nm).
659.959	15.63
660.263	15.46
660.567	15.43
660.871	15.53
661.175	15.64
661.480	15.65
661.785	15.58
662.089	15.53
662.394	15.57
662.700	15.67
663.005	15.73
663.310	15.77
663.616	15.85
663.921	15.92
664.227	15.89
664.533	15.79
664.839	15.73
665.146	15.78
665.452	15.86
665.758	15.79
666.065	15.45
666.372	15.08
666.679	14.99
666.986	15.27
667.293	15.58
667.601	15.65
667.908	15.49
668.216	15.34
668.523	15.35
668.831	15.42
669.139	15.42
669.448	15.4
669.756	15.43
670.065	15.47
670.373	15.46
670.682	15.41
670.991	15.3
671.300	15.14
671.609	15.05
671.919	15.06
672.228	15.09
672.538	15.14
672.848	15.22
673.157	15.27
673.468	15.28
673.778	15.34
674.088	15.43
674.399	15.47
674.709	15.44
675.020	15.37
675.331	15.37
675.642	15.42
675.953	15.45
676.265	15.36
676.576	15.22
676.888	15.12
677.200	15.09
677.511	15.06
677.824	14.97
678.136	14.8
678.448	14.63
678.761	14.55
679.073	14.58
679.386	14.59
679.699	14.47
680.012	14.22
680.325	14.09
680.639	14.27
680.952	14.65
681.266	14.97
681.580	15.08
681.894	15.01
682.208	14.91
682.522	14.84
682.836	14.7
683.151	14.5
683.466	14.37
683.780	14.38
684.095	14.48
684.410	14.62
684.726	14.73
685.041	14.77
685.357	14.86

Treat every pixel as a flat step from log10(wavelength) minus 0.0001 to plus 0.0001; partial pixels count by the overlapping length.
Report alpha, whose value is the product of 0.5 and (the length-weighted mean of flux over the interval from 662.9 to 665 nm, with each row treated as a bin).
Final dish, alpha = 7.91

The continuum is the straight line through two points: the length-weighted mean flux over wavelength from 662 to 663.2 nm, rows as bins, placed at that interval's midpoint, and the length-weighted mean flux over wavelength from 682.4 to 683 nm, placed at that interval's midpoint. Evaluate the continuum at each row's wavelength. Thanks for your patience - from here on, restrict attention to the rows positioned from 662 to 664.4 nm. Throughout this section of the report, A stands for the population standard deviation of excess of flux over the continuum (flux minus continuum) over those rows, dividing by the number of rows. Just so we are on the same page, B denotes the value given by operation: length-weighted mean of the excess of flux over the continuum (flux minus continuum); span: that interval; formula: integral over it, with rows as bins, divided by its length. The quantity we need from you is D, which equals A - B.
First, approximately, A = 0.16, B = 0.14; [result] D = 0.0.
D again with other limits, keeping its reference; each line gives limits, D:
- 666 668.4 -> 0.3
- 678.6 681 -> 0.7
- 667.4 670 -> 0.0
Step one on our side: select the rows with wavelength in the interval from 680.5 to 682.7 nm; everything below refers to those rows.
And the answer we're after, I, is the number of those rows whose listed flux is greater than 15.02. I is 1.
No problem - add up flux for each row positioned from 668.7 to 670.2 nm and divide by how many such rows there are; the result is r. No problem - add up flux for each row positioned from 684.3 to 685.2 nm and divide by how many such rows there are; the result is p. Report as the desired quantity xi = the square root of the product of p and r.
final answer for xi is 15.1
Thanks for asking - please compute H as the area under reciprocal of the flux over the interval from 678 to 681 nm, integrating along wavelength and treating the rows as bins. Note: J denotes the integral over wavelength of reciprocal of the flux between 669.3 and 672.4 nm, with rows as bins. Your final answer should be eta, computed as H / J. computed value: 1.02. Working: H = 0.207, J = 0.203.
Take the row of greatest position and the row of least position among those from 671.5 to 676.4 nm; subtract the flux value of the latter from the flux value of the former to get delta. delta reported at 0.31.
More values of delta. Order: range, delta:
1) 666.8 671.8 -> -0.22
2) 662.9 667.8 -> -0.08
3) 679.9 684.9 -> 0.51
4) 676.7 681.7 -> -0.04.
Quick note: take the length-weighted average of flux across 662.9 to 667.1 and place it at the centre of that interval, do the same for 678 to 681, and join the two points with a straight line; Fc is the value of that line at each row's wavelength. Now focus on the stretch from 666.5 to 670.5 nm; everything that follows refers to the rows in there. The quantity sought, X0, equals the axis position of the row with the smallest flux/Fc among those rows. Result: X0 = 666.679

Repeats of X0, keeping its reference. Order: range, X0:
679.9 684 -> 680.325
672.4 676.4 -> 672.538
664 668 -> 666.679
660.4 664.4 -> 660.567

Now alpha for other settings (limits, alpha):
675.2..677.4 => 7.64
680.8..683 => 7.44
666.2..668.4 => 7.67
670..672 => 7.63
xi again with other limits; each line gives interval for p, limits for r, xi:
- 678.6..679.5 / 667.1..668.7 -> 15.0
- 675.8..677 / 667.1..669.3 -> 15.4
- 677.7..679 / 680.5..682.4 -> 14.8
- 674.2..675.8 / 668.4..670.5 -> 15.4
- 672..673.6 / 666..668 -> 15.3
